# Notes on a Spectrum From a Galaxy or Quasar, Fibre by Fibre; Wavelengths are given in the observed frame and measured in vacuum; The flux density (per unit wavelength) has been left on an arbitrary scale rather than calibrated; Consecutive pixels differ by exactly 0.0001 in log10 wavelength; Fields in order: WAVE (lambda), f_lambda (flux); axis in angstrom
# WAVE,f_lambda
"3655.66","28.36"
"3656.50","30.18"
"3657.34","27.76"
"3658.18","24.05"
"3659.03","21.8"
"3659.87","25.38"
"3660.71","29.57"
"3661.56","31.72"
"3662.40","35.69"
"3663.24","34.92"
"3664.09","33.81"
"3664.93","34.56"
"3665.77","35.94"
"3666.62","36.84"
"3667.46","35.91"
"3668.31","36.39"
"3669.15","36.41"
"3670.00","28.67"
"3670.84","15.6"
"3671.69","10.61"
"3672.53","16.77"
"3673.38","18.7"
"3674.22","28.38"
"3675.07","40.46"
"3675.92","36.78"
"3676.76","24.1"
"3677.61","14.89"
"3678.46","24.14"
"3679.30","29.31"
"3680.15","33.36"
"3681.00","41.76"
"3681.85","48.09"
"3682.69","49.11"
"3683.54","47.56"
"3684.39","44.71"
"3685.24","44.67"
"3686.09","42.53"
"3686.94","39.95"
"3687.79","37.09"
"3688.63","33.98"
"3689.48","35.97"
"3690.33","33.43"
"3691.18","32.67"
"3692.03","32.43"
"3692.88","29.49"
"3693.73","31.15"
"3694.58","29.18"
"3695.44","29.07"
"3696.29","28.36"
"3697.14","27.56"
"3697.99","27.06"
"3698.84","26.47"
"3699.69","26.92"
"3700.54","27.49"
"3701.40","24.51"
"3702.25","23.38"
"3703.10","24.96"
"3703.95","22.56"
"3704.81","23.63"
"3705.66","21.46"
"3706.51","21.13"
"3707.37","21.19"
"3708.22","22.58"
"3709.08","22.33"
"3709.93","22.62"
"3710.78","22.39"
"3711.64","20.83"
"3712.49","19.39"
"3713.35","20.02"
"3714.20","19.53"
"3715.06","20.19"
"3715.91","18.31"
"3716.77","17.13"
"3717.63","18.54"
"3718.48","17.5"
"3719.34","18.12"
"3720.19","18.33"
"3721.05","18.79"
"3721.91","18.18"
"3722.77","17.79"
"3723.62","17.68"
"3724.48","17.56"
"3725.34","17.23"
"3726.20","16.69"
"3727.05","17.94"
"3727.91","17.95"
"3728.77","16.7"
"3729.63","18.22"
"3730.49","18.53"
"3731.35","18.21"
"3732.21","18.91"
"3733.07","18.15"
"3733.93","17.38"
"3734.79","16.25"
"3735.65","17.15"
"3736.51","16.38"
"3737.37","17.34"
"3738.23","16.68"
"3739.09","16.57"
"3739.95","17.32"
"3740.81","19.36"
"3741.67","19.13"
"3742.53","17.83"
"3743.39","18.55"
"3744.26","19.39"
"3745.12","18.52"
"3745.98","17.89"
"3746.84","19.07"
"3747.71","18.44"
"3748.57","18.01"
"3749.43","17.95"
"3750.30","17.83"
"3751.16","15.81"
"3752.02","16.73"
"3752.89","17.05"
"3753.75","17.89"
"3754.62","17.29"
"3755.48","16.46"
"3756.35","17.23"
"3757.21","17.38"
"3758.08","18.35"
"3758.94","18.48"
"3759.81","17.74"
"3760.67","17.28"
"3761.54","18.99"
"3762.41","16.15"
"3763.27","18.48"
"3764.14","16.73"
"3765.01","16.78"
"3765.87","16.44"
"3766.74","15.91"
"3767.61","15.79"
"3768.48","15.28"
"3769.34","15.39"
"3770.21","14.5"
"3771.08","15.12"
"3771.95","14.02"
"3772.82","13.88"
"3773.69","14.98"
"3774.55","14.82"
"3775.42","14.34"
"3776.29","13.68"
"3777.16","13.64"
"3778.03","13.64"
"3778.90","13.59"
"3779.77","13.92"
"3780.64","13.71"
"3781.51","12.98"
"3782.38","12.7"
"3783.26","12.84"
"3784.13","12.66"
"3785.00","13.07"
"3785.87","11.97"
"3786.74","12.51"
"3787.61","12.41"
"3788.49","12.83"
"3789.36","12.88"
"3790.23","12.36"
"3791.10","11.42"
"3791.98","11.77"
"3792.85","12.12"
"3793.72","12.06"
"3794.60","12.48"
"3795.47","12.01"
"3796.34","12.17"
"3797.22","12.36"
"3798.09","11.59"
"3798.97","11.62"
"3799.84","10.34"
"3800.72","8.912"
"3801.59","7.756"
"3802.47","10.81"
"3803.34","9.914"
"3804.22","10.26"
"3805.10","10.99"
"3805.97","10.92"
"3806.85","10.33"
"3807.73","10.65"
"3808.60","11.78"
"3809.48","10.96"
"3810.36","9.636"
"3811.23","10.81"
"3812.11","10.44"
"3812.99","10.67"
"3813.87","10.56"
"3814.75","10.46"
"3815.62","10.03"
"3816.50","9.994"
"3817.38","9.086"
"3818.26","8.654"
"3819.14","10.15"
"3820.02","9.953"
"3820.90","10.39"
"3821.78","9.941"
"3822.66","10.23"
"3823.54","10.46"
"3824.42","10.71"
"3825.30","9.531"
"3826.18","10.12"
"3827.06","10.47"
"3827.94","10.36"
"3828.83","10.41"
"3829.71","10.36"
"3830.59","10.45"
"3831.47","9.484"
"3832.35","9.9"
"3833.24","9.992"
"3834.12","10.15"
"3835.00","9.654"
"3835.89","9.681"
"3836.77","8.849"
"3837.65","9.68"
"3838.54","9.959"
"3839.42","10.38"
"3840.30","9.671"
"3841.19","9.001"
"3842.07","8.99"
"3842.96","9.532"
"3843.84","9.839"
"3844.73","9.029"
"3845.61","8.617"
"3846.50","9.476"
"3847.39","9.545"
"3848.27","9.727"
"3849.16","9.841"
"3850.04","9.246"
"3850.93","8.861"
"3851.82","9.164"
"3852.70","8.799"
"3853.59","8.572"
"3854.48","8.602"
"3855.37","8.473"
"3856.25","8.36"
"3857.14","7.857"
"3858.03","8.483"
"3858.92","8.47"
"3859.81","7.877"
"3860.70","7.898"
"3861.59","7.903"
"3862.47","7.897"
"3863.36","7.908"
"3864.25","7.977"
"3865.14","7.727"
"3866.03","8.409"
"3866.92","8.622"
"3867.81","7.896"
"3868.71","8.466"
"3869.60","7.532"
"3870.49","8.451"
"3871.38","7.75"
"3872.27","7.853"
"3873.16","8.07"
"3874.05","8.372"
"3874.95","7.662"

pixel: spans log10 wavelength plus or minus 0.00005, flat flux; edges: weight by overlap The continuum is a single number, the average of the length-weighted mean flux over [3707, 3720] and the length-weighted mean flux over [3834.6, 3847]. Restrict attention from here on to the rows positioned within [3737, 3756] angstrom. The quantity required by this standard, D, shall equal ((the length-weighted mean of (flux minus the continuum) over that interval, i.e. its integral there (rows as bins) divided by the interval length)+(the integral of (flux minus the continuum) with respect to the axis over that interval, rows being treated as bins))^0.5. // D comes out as 7.8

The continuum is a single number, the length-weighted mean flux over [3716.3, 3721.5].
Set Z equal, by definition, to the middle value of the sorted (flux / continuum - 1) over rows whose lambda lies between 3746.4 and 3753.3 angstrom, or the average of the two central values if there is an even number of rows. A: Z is 0.0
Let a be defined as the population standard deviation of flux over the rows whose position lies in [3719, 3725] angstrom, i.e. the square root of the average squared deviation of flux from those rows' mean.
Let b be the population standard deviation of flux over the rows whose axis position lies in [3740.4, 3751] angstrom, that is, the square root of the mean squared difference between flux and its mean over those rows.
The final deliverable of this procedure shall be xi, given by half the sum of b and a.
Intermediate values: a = 0.39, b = 0.58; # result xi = 0.49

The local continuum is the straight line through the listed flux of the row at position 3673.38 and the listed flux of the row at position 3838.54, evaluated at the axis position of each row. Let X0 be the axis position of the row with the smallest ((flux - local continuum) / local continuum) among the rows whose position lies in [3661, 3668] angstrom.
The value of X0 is 3661.56 angstrom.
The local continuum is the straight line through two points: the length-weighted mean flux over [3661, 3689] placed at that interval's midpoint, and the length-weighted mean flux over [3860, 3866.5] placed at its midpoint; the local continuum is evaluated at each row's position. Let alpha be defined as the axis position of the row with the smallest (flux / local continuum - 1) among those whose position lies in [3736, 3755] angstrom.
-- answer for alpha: 3736.51 angstrom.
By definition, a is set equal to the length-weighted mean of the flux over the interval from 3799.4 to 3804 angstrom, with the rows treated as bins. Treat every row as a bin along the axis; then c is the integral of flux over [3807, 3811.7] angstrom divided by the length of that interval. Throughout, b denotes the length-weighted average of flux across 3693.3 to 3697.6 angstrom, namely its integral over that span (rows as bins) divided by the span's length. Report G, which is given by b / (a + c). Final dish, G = 1.43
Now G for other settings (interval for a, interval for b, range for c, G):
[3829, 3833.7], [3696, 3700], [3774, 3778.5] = 1.13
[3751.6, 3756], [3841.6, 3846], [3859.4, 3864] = 0.37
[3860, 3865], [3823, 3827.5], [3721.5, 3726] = 0.40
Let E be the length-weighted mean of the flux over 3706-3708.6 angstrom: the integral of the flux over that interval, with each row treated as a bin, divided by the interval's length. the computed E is 21.6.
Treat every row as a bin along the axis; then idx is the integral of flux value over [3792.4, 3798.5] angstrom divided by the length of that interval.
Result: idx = 12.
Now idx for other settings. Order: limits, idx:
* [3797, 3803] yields 10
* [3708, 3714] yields 21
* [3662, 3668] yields 35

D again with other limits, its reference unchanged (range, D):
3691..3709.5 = 14.9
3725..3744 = 7.7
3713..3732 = 8.3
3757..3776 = 5.4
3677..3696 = 20.4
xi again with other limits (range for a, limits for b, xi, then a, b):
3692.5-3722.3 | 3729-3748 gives 2.46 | 3.98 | 0.95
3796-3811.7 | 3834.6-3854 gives 0.79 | 1.11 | 0.47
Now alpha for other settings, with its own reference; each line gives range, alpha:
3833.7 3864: 3836.77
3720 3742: 3726.20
